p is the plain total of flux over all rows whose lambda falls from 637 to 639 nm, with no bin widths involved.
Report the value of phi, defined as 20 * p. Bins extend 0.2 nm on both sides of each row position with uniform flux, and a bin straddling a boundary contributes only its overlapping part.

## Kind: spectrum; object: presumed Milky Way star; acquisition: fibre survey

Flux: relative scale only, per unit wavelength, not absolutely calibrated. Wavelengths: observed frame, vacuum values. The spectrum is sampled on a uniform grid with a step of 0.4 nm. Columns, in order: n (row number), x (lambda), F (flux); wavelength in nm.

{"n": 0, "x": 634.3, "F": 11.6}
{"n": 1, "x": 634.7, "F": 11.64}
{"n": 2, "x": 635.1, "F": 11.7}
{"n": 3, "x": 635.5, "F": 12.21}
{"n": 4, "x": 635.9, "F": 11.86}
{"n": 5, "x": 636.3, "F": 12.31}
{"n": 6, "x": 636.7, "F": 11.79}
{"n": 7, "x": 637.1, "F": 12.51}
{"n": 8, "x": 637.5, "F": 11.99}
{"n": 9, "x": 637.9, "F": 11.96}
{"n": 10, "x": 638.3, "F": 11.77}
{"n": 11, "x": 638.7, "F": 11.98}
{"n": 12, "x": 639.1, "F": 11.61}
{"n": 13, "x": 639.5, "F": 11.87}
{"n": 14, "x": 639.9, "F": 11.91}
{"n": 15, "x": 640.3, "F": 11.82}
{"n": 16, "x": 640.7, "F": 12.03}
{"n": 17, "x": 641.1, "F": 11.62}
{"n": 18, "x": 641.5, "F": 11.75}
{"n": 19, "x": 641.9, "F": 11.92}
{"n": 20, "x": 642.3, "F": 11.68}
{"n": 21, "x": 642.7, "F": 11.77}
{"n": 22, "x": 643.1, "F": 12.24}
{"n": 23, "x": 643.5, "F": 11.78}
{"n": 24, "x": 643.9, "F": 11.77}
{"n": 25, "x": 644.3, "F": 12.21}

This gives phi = 1204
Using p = 60.2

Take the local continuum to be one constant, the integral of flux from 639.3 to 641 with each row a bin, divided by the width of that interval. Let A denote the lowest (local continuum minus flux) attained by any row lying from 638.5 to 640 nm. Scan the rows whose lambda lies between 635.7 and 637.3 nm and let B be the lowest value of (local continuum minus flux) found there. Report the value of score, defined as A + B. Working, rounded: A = -0.1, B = -0.62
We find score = -0.71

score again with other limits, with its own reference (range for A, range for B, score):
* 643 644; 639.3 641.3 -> -0.49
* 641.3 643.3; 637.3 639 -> -0.45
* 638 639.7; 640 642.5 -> -0.23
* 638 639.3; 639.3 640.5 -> -0.11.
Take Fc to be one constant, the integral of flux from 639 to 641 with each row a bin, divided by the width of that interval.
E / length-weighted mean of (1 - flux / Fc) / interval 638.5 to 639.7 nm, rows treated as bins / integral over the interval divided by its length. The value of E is 0.002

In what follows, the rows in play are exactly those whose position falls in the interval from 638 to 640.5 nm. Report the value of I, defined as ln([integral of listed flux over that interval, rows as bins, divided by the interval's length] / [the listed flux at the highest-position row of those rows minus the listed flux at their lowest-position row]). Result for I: 5.5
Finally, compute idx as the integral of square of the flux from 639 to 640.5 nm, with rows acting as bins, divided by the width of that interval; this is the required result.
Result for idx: 139.6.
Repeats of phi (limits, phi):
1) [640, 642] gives 1183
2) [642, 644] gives 1185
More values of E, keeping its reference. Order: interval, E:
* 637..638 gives -0.024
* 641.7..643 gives 0.002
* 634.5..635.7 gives 0.000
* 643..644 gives -0.006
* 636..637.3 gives -0.028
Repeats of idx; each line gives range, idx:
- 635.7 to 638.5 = 144.7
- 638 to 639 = 140.6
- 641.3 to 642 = 139.8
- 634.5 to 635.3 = 136.2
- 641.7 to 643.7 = 141.1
